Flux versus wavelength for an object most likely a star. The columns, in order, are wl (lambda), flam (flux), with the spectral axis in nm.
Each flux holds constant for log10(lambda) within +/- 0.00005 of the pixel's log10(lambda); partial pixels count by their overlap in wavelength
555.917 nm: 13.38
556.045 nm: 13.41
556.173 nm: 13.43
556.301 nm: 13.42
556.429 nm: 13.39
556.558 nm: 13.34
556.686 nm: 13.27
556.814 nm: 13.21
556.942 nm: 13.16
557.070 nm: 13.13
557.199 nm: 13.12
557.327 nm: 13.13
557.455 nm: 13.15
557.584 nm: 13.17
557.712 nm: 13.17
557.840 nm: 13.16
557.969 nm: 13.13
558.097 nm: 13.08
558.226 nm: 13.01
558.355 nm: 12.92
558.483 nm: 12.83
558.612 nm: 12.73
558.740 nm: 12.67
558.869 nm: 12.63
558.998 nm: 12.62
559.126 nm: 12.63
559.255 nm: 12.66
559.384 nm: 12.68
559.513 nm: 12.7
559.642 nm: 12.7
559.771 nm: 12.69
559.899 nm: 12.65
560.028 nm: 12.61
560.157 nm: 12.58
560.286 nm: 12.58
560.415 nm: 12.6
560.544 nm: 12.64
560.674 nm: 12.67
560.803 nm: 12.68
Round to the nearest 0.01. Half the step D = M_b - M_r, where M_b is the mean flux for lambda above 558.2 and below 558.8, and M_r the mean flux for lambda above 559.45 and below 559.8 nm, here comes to 0.07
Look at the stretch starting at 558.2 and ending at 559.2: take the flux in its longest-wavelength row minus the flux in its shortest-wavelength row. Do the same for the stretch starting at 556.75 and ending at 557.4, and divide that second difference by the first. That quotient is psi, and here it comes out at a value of 0.2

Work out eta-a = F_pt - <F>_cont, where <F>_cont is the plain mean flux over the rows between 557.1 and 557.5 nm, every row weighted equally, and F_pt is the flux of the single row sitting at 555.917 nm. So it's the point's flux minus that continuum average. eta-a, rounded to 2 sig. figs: 0.25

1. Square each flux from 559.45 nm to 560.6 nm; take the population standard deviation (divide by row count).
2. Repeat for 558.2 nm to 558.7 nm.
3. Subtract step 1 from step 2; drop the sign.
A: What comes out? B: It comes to 1.5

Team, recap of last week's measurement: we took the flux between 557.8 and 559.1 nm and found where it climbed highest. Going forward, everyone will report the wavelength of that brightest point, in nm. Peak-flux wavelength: 557.840 nm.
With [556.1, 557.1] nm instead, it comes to 556.173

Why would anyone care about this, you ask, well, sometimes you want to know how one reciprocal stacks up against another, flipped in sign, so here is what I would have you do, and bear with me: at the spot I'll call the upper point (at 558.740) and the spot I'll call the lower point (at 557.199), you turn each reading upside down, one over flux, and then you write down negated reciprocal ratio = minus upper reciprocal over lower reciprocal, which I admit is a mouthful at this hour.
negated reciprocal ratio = -1.04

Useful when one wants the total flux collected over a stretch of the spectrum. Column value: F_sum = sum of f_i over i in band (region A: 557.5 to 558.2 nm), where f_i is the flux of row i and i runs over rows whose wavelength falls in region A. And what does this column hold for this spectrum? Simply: 65.7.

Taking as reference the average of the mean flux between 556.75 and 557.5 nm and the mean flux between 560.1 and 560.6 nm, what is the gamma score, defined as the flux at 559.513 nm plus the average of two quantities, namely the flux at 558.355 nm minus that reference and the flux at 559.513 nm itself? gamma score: 19.07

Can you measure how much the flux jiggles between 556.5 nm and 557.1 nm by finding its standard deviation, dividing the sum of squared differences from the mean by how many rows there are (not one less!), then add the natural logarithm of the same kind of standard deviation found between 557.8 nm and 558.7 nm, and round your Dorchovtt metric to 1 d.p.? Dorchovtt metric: -1.8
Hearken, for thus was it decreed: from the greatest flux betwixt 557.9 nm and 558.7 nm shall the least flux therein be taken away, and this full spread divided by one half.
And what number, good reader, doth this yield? 0.80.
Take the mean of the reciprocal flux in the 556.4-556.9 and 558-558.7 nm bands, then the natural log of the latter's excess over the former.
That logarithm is -6.09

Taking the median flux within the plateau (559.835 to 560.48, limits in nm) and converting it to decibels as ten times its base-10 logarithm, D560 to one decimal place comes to 11.0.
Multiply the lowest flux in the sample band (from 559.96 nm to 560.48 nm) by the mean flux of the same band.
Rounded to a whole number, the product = 158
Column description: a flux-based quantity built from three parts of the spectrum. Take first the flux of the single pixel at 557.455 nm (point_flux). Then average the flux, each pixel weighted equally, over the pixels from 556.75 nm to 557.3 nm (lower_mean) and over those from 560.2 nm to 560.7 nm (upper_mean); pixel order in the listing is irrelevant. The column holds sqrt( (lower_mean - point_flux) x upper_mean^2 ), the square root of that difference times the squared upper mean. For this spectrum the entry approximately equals 1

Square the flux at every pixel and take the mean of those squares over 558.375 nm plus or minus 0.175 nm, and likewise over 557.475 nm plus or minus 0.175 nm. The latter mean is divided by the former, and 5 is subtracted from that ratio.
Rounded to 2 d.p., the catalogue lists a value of -3.96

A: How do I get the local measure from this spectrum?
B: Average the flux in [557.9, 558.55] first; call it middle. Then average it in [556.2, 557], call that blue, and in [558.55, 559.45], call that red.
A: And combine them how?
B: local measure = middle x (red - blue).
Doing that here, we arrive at -8.3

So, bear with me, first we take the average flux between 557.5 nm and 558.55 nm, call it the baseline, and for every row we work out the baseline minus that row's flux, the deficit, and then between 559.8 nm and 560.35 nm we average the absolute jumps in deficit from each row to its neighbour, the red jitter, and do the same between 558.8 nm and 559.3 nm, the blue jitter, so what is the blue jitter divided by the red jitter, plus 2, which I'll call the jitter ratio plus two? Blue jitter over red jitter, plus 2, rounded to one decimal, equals 2.7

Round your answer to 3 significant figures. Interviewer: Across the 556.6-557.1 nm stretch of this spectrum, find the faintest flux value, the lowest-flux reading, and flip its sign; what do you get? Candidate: -13.1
